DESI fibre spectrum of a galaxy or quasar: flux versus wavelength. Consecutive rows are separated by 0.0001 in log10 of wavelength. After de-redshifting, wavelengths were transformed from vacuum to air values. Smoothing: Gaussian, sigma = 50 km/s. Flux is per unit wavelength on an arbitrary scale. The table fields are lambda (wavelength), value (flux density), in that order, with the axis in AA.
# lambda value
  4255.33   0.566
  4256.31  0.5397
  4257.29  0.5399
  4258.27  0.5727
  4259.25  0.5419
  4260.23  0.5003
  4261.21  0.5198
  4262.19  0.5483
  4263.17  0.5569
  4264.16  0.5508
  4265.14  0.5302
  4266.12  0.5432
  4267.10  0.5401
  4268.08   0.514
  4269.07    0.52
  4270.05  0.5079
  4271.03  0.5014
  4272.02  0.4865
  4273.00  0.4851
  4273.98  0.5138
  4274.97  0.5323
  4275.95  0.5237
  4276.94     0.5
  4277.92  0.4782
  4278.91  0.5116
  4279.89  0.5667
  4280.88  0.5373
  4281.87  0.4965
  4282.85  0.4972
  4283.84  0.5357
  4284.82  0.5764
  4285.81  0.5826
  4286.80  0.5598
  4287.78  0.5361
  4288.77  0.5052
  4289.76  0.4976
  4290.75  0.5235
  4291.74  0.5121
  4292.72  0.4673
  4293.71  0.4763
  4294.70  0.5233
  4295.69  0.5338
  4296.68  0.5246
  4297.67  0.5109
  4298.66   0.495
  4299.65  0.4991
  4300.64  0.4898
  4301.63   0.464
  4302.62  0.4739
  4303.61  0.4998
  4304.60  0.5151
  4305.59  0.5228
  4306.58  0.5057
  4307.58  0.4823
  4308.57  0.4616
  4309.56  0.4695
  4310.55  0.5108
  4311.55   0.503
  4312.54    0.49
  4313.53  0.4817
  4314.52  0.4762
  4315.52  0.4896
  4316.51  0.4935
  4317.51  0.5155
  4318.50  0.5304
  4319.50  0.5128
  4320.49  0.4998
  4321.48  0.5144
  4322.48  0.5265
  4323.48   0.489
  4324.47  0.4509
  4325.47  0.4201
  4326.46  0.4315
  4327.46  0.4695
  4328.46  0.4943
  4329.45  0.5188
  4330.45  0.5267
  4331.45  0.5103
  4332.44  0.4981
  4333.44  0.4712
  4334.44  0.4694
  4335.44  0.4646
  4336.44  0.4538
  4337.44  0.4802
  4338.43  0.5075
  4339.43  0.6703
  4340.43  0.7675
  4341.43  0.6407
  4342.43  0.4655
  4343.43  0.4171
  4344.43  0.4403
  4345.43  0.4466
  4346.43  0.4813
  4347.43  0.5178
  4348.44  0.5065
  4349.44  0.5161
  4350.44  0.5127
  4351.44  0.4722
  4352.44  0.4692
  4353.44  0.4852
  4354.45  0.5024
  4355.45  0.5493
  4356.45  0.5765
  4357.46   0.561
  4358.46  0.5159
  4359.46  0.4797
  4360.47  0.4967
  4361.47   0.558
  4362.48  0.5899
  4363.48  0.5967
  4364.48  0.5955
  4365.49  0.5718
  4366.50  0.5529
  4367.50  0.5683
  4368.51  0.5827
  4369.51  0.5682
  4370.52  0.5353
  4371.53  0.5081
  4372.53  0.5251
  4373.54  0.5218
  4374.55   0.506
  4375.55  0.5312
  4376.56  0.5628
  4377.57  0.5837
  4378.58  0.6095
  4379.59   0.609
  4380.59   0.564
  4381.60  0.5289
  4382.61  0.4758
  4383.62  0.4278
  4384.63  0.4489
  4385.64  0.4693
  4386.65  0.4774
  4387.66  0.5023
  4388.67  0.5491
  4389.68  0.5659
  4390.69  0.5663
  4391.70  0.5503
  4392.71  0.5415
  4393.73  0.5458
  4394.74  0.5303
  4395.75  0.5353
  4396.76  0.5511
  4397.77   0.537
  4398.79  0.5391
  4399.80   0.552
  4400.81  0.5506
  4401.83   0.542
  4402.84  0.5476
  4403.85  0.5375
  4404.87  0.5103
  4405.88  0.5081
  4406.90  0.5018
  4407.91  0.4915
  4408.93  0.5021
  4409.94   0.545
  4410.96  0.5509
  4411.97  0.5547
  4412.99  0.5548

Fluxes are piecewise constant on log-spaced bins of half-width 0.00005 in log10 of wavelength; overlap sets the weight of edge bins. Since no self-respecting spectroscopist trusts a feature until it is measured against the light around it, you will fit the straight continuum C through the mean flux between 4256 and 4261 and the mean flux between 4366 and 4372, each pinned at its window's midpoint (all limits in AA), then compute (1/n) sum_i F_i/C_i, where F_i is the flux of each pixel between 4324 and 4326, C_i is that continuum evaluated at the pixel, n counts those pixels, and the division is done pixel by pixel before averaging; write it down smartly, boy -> 0.80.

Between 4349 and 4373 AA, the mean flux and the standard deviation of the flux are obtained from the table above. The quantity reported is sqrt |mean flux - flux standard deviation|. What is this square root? 0.705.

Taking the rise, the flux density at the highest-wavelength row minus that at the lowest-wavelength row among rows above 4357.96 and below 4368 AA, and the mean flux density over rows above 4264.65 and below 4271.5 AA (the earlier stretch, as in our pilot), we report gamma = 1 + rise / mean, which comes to 1.10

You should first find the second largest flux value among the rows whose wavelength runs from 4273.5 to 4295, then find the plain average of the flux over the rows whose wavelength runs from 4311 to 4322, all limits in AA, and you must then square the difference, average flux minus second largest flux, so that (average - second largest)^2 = 0.006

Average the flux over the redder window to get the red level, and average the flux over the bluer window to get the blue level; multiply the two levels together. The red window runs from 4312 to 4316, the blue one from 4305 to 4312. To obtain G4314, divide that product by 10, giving 0.0239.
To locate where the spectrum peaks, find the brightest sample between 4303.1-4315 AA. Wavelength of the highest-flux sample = 4305.59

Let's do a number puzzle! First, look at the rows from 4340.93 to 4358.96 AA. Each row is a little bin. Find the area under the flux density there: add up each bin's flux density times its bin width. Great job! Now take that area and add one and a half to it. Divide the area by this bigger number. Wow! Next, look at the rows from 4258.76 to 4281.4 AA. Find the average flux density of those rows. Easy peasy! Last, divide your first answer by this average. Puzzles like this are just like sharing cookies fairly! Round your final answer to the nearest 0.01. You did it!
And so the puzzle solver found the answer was 1.64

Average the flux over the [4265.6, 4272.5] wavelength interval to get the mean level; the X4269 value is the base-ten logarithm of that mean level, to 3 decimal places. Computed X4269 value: -0.287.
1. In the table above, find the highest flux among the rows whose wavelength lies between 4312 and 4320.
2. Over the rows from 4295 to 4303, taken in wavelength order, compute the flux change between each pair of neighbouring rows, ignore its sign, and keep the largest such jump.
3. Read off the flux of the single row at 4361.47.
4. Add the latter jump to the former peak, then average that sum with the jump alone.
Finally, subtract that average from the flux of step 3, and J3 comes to 0.27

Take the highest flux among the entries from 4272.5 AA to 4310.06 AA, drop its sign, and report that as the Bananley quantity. 0.58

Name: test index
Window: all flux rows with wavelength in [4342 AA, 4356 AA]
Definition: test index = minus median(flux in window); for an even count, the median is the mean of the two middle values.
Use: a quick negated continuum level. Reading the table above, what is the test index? -0.48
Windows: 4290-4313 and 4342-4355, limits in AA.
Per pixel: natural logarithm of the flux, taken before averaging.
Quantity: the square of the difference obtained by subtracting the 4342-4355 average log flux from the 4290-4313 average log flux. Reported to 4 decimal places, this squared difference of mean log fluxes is 0.0015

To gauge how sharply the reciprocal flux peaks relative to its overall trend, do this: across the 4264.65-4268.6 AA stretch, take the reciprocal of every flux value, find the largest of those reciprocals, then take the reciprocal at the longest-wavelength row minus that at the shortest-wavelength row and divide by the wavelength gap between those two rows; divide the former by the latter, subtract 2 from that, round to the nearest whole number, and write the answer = 94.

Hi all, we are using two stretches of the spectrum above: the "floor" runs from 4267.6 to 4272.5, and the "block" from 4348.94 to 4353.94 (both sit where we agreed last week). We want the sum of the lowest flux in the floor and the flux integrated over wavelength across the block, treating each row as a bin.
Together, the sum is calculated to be 2.95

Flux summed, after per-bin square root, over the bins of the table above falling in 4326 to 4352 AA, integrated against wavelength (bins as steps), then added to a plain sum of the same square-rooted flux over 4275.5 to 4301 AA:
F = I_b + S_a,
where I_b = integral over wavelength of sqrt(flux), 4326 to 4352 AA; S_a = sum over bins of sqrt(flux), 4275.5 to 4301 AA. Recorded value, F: 37.1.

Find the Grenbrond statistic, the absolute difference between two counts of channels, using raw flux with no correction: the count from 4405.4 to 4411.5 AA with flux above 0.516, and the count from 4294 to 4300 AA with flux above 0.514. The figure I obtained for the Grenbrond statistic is 1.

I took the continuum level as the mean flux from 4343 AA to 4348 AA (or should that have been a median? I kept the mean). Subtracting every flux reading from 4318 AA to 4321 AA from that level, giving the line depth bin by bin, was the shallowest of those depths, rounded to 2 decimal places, -0.07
